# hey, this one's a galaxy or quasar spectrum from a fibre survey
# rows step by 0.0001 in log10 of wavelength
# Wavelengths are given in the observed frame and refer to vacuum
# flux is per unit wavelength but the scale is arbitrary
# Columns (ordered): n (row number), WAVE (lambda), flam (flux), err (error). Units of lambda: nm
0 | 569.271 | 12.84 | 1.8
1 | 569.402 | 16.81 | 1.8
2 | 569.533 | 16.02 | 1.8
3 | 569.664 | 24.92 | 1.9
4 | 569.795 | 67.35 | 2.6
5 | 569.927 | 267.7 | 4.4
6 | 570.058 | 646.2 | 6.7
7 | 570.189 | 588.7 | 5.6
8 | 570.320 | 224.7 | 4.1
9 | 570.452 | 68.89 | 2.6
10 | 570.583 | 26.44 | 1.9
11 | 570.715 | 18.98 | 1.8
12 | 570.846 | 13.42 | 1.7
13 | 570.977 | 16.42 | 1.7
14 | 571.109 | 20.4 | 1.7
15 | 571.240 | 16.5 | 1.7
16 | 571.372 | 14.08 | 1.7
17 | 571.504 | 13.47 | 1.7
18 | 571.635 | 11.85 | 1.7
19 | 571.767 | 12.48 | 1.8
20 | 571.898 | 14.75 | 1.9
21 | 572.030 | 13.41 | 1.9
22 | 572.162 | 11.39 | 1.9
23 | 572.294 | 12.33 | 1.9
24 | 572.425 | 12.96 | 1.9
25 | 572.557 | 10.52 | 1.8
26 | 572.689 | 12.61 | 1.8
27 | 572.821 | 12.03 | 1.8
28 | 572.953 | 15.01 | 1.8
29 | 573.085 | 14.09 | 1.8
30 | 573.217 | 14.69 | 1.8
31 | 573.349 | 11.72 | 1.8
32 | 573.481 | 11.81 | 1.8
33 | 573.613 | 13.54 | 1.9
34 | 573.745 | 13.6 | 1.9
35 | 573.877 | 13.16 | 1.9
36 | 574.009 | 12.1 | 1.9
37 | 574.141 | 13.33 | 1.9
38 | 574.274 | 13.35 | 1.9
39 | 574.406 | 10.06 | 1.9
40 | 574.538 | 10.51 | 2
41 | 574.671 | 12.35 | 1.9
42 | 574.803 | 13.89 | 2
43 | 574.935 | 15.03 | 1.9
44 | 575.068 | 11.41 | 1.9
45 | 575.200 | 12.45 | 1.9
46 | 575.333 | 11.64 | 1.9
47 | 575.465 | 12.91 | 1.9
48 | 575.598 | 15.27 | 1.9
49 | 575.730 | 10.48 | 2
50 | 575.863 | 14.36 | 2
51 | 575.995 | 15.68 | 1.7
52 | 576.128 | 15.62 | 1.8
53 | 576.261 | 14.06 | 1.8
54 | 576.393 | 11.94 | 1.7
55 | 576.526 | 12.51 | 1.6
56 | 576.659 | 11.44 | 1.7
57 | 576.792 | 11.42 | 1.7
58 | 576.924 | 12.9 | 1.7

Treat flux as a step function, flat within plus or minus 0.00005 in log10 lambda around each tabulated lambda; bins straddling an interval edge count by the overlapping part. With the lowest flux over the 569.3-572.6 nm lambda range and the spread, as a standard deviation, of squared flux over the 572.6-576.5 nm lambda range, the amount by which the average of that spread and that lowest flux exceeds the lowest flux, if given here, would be 15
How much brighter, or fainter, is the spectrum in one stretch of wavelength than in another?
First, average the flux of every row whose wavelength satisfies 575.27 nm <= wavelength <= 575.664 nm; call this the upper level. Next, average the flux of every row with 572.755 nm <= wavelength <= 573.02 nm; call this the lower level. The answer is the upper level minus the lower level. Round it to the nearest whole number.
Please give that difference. 0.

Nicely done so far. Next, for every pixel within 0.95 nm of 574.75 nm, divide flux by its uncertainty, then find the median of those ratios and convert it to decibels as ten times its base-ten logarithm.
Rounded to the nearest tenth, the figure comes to 8.2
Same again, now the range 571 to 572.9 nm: 8.4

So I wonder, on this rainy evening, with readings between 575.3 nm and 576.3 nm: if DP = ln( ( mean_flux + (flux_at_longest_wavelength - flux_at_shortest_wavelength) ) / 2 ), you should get 2.09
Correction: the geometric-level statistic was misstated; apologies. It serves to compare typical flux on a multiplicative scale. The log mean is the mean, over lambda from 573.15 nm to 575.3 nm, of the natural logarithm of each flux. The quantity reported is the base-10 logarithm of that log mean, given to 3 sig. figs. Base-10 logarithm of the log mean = 0.404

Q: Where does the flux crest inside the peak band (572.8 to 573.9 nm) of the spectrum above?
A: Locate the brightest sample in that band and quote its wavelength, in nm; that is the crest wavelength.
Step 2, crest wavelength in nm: 572.953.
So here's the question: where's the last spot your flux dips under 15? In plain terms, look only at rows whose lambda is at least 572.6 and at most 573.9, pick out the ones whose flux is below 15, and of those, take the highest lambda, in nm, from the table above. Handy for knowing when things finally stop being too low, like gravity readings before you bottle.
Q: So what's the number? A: 573.877 nm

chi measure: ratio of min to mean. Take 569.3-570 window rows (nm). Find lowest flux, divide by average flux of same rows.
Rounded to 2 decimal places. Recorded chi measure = 0.20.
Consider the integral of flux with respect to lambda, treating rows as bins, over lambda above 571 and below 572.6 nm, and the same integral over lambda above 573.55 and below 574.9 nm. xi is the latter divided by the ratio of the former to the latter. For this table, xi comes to 13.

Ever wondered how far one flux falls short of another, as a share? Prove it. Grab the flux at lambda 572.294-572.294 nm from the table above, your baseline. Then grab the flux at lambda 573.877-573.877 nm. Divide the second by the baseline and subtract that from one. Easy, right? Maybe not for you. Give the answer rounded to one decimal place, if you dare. -0.1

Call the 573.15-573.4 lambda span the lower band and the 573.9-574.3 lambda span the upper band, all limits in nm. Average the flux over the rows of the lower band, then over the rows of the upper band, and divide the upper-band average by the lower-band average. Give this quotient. 1.0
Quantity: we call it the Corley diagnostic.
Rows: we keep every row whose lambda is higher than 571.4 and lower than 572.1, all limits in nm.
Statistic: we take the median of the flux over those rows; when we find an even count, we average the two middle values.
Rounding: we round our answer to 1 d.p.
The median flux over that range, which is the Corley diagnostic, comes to 13.4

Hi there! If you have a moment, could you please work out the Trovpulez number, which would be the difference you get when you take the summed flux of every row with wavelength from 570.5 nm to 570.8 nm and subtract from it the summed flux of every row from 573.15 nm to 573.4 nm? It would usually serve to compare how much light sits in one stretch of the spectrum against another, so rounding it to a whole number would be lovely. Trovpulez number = 19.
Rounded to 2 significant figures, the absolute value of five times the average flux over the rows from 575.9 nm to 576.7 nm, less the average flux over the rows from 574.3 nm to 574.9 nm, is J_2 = 56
